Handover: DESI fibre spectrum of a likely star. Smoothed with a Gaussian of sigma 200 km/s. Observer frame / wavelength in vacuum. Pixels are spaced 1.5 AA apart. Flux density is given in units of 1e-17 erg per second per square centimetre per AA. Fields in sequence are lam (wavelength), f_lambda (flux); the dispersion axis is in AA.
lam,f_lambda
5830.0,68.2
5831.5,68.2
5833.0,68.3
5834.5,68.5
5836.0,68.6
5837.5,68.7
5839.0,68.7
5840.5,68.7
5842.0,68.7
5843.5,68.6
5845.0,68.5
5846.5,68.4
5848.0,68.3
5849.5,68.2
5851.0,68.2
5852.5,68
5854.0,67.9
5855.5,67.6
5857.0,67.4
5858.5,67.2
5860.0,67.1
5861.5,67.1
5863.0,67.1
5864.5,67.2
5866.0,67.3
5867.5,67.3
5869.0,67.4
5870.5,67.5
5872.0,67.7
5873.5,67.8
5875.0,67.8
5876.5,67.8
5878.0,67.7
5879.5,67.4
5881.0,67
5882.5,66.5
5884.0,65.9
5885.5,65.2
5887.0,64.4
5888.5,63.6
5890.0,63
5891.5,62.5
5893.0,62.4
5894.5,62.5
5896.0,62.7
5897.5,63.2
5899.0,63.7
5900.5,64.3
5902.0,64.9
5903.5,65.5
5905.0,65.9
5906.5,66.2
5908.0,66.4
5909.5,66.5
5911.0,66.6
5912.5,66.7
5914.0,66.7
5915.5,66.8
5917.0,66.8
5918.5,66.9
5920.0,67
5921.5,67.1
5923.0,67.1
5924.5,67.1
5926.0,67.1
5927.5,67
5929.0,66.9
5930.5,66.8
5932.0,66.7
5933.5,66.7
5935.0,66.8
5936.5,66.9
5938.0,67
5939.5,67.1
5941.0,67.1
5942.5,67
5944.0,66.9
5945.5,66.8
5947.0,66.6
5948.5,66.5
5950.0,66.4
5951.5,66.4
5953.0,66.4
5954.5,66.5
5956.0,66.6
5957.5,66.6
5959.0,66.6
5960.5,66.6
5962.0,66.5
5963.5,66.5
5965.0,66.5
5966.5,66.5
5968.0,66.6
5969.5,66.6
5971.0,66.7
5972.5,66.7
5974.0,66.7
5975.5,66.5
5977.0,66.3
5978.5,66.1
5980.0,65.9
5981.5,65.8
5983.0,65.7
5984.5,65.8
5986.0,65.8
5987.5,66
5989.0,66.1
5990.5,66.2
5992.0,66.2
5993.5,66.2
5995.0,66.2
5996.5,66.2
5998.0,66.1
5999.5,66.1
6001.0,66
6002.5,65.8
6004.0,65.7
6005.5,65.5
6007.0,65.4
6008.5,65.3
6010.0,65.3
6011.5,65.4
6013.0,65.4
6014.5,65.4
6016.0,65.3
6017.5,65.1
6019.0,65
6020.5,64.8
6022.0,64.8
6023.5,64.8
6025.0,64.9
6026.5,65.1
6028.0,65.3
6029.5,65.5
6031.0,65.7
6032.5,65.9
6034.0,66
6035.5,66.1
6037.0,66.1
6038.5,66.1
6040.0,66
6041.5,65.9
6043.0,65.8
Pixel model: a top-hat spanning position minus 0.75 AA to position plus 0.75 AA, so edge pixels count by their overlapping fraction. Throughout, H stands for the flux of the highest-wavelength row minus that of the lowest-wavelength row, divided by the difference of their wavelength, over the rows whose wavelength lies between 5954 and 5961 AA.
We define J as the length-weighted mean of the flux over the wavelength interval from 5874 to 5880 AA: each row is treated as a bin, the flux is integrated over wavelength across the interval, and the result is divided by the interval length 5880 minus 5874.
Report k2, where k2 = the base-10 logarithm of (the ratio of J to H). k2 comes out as 3.61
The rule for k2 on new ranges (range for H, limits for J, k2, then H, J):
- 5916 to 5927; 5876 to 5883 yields 3.31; 0.033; 67.3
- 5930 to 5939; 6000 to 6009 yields 3.39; 0.027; 65.6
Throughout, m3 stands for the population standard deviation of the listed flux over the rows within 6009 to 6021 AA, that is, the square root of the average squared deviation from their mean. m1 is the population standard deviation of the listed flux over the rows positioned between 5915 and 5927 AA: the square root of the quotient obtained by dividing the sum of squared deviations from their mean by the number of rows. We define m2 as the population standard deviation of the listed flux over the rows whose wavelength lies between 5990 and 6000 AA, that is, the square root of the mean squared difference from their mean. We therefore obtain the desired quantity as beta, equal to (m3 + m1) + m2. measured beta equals 0.38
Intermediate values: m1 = 0.127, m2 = 0.05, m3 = 0.209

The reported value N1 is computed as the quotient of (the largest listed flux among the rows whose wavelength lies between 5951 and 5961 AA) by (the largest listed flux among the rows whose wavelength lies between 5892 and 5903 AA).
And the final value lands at 1.03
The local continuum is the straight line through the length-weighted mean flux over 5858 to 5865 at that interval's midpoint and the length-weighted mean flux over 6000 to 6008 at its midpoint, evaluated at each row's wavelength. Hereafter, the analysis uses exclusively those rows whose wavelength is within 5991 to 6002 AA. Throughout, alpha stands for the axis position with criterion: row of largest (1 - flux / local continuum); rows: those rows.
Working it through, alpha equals 6001.0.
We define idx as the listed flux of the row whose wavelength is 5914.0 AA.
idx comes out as 66.7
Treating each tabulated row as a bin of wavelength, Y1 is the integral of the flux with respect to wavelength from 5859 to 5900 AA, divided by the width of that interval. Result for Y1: 65.8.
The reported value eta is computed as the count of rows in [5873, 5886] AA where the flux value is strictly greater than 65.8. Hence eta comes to 8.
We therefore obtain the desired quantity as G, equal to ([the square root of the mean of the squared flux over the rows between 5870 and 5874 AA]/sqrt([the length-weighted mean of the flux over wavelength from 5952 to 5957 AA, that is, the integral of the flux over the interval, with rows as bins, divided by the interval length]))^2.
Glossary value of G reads 68.9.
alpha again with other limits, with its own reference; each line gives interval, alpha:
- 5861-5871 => 5861.5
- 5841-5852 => 5849.5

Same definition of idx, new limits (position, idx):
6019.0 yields 65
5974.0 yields 66.7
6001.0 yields 66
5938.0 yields 67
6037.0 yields 66.1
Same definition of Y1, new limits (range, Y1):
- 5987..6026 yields 65.6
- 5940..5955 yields 66.7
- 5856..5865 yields 67.2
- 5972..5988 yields 66.1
